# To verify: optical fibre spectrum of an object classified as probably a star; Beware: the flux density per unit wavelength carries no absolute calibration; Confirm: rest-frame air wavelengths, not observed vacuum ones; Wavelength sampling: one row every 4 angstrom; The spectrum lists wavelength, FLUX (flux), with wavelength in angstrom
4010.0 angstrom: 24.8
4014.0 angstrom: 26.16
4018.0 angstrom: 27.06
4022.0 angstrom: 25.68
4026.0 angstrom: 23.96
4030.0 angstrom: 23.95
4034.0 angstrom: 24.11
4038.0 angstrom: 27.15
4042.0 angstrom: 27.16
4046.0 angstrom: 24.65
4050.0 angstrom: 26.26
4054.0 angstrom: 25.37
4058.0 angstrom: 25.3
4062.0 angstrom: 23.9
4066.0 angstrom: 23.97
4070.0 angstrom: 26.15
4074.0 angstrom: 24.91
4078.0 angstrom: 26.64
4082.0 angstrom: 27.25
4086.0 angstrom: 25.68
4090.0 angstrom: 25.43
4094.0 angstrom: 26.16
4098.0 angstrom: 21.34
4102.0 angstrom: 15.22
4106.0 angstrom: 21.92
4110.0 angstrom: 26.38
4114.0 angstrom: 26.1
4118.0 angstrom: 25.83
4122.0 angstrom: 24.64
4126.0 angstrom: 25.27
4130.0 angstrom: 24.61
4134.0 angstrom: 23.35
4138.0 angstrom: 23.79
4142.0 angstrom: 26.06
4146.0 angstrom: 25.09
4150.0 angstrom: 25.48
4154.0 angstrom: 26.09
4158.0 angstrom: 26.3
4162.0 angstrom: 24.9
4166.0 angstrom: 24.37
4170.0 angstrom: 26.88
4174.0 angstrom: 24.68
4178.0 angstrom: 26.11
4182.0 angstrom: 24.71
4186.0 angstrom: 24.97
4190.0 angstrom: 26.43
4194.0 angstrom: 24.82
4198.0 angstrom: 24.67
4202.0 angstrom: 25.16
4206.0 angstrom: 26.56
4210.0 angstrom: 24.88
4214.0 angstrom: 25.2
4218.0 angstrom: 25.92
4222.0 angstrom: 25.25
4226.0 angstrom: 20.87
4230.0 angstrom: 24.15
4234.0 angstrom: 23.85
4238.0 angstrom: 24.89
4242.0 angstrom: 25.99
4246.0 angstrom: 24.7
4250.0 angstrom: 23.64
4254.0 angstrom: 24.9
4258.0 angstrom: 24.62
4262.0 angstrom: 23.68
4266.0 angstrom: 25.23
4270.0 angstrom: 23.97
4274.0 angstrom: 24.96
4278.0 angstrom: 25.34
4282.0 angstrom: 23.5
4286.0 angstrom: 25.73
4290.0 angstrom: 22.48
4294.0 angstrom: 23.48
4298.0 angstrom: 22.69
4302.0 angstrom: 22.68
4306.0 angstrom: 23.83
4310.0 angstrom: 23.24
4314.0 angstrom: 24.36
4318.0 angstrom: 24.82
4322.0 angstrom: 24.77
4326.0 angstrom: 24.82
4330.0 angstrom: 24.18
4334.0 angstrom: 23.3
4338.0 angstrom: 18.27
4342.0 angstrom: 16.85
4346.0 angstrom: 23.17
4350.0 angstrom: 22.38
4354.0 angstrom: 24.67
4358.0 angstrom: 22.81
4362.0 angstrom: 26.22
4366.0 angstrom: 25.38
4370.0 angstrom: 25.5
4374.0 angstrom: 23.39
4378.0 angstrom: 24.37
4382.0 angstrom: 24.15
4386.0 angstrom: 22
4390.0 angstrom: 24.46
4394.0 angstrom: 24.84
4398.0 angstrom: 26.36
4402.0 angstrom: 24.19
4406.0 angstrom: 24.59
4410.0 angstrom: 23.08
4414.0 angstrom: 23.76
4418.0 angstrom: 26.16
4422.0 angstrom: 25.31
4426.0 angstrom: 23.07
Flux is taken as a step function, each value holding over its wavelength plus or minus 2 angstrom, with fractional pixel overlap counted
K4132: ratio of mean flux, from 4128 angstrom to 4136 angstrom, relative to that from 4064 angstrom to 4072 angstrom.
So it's 0.96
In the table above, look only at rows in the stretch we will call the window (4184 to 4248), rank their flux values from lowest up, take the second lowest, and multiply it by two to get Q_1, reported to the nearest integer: 48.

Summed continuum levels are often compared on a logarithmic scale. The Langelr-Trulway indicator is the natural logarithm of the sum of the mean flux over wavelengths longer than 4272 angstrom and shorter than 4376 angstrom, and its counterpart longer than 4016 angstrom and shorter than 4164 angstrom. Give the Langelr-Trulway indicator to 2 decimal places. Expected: 3.88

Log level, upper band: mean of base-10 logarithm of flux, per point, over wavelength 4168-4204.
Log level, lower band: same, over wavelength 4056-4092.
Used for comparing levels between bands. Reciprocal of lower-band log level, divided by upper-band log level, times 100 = 50.7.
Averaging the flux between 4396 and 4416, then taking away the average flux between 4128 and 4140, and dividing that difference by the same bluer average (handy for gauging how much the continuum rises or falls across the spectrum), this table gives 0.020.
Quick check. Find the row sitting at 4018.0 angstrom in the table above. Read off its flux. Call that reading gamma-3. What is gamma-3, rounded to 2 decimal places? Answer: 27.06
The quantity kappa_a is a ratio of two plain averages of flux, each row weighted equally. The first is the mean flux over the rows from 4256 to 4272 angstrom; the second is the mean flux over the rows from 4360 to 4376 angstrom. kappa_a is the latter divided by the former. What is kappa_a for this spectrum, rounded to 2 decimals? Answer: 1.03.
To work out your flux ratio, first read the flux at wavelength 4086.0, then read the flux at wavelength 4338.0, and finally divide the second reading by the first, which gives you 0.71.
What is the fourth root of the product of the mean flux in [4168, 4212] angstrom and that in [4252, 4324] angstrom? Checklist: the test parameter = 4.98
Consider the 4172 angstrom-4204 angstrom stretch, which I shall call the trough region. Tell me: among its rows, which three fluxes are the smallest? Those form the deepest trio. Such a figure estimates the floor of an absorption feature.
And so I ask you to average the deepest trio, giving 24.7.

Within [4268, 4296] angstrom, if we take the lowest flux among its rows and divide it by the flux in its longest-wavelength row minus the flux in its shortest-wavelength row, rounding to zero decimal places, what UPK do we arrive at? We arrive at -46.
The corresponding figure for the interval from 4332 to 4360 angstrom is -34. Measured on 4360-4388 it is -5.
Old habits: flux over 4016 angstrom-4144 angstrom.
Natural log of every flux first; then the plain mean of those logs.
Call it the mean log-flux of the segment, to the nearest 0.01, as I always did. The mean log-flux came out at 3.21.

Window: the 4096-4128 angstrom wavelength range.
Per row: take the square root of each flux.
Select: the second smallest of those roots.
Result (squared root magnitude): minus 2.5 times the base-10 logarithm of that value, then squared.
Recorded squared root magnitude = 2.76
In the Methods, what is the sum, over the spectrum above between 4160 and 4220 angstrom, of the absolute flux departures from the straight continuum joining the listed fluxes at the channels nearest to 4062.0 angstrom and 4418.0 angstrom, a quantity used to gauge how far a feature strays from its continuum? 10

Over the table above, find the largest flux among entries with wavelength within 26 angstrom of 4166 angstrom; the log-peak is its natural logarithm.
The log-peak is 3.29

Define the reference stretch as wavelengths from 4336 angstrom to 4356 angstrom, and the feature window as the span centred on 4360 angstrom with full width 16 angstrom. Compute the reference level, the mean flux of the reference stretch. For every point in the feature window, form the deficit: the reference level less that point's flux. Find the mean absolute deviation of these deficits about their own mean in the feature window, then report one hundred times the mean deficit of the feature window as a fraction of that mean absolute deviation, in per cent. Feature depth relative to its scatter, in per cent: -359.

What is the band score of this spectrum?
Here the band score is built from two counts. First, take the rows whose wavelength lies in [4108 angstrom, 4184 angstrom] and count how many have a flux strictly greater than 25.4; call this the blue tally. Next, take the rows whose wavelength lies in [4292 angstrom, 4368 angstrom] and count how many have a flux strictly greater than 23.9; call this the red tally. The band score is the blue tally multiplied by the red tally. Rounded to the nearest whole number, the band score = 72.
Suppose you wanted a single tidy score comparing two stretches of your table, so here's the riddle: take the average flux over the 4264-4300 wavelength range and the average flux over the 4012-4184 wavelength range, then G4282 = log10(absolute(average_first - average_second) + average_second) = 1.413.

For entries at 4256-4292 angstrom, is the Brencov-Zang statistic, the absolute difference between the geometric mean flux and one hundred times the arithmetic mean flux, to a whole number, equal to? 2415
